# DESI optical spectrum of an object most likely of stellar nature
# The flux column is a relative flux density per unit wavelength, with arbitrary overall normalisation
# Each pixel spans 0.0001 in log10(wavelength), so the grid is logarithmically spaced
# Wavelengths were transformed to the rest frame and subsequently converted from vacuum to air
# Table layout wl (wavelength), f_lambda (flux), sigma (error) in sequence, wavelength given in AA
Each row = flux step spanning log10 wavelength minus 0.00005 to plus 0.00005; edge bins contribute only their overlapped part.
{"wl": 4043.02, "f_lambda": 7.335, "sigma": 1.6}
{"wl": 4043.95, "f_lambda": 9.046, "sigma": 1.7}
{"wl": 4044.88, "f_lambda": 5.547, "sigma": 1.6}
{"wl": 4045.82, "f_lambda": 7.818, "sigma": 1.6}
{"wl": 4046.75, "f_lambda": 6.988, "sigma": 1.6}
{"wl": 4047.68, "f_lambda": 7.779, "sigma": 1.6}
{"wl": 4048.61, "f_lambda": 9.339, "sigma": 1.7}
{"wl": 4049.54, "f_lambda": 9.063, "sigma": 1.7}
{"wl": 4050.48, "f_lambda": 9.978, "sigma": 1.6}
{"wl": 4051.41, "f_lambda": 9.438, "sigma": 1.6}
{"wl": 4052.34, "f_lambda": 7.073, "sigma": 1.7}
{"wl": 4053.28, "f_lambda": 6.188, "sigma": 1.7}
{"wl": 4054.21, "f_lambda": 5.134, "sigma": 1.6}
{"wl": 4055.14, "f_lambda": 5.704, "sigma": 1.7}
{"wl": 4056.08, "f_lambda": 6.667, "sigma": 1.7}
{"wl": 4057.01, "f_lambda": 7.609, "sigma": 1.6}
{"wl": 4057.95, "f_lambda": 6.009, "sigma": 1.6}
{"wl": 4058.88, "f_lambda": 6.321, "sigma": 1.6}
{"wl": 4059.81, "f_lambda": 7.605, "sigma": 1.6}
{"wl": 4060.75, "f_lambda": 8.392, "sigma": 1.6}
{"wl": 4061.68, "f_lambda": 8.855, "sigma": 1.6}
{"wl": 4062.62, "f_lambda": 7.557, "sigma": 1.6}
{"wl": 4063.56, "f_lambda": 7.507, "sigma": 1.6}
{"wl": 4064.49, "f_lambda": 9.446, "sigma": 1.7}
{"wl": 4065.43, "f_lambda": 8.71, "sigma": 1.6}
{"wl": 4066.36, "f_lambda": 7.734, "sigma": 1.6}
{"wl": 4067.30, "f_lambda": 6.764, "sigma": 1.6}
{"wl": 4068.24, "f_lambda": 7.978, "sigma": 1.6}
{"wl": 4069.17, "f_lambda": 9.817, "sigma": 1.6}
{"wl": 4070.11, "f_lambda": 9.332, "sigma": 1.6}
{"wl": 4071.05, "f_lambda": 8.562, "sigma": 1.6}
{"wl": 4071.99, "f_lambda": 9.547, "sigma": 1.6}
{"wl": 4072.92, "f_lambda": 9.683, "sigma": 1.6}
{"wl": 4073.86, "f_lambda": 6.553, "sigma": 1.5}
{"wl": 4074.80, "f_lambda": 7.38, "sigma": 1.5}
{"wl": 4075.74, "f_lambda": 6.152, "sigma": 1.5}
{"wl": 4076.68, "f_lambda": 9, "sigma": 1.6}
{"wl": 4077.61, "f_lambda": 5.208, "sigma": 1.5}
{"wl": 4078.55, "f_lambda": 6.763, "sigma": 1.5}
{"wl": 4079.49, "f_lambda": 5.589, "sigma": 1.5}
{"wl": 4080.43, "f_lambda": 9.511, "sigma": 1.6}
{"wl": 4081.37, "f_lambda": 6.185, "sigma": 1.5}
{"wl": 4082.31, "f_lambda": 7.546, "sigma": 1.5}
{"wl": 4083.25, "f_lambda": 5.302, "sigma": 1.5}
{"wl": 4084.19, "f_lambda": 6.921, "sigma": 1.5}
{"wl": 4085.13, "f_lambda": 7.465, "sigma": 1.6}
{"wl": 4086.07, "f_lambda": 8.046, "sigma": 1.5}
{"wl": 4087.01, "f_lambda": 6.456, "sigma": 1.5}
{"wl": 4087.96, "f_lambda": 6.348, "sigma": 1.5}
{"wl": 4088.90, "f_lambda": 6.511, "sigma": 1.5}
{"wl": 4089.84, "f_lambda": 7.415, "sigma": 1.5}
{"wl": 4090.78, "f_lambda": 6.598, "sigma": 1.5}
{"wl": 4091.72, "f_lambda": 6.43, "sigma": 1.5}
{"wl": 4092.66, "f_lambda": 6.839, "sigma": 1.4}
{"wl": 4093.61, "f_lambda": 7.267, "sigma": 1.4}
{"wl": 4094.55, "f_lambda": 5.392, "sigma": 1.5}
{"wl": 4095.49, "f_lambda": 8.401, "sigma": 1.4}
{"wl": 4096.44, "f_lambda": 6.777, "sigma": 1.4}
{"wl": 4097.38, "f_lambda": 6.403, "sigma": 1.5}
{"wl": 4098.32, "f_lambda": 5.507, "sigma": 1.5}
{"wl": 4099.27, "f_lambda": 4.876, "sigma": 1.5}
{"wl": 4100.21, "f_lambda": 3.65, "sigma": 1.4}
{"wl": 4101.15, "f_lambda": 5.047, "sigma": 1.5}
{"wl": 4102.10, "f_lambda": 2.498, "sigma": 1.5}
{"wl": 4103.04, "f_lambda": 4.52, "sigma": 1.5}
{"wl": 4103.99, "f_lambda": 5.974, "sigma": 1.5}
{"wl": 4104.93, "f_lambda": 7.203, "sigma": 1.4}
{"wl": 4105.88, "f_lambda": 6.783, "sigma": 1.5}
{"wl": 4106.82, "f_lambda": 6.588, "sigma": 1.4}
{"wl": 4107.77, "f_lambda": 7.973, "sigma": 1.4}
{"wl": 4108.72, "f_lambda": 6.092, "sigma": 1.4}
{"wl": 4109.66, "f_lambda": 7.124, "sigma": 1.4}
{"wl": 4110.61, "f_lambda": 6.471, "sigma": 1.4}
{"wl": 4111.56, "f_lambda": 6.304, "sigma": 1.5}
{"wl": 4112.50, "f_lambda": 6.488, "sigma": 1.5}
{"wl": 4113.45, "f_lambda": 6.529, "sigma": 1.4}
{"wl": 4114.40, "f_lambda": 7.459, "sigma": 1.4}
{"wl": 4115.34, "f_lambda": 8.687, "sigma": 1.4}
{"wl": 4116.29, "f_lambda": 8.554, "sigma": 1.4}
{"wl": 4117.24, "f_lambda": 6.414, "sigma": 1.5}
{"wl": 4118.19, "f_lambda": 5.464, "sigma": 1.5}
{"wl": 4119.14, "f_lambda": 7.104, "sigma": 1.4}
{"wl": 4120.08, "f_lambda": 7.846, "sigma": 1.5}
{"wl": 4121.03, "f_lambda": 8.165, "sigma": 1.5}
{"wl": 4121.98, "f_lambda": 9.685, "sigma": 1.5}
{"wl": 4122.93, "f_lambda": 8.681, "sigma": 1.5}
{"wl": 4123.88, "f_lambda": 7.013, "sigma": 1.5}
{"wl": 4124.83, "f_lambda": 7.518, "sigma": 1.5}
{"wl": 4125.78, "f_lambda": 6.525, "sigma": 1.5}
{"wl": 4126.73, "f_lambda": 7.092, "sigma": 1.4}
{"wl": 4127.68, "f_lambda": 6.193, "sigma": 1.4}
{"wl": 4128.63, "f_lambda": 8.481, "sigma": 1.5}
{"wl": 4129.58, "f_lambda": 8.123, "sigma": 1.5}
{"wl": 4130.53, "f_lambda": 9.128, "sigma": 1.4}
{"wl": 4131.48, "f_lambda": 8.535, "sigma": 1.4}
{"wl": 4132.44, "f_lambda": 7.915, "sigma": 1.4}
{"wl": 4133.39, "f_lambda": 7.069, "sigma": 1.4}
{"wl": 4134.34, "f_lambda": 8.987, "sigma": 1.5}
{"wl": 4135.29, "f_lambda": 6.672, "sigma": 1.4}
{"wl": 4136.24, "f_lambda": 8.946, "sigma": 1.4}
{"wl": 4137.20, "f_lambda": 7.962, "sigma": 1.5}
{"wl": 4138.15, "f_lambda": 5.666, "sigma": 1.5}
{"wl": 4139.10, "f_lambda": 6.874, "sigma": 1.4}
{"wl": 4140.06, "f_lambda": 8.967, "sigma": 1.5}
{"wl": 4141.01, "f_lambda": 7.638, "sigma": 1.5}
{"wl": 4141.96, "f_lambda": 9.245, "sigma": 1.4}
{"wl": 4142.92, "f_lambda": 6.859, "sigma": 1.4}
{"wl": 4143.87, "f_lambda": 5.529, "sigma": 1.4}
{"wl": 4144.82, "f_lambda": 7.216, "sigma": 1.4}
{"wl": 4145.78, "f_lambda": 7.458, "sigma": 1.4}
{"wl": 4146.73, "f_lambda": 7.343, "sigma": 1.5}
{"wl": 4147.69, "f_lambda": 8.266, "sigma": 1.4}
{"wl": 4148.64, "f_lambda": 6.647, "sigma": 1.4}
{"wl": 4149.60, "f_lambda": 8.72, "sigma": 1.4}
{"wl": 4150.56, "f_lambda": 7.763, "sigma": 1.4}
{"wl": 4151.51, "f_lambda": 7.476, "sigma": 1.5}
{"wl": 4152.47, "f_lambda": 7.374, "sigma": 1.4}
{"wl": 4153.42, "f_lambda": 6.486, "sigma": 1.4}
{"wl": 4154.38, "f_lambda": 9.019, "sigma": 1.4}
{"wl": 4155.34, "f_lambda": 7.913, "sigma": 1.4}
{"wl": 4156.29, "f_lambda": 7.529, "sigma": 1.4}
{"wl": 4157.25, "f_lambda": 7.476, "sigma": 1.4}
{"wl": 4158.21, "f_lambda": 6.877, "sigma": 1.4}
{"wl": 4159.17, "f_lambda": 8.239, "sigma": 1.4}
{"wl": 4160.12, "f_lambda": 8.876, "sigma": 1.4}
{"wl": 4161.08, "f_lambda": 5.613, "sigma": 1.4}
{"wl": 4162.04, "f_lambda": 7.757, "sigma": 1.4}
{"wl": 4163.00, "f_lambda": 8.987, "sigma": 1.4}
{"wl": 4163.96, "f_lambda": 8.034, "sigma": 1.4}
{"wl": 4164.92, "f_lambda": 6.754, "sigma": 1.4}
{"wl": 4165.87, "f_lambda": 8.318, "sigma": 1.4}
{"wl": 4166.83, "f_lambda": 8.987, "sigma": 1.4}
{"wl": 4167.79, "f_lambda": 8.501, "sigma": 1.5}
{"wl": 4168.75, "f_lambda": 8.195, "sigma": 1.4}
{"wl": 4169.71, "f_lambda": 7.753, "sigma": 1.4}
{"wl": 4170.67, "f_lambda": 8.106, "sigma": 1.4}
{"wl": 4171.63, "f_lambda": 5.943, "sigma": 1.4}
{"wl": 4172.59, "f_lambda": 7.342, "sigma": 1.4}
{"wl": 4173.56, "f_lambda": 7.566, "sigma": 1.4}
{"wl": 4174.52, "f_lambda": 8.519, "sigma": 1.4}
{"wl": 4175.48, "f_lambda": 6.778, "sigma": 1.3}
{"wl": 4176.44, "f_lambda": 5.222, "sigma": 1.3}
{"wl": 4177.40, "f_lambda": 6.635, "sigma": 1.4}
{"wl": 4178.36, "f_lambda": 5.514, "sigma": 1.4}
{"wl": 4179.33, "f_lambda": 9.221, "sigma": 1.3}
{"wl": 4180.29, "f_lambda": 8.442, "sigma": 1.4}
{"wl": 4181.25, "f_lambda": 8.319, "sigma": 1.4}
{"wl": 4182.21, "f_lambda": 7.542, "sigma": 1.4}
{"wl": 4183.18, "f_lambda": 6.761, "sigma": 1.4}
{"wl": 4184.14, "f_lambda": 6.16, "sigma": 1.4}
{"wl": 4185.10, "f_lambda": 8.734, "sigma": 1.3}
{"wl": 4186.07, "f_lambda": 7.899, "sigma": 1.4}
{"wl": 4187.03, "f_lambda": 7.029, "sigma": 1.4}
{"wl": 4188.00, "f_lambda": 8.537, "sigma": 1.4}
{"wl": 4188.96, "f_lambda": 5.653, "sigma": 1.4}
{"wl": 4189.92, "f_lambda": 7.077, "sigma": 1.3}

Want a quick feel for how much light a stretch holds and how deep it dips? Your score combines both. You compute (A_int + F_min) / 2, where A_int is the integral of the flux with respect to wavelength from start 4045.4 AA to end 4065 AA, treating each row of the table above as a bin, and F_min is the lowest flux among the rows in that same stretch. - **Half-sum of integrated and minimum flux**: 77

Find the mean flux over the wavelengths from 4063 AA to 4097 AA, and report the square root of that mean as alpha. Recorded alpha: 2.72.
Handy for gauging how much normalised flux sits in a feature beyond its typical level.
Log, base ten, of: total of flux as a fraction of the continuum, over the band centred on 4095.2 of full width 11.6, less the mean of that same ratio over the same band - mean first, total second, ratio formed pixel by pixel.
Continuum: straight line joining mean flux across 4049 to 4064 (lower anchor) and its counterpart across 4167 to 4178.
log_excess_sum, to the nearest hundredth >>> 0.97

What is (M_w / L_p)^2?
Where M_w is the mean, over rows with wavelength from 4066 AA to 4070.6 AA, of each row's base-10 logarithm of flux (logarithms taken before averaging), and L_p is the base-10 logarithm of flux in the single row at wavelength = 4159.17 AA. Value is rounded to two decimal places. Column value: 1.00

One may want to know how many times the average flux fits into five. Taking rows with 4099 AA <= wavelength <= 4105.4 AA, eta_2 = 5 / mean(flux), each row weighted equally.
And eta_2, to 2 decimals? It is 1.04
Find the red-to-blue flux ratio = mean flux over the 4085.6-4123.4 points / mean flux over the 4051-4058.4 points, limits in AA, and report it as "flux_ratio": 0.99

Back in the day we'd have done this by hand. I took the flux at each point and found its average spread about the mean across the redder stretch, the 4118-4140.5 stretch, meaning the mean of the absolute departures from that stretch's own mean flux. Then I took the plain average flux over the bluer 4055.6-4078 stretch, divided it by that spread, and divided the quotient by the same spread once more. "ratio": 8.7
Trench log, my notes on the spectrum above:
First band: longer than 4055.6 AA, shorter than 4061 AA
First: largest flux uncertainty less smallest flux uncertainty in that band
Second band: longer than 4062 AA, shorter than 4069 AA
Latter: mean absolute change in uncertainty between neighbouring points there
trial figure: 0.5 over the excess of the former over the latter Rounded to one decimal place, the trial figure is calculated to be 7.5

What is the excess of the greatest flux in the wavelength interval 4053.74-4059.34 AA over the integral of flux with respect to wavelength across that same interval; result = -27.4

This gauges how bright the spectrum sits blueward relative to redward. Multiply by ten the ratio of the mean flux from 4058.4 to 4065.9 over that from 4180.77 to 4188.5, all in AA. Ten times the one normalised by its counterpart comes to 10.6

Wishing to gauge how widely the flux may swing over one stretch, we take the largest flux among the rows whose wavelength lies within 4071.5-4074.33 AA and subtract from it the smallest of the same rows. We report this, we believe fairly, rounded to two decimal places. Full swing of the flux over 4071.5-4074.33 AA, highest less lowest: 3.13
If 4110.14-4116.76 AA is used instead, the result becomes 2.38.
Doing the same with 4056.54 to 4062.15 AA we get 2.85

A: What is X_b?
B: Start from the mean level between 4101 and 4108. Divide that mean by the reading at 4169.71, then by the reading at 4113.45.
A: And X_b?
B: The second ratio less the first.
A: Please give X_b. 0.1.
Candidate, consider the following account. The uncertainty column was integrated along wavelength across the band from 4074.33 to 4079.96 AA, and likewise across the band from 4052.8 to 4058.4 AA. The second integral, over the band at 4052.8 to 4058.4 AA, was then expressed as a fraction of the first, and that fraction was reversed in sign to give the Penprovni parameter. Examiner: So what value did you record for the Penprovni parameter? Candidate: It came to -1.08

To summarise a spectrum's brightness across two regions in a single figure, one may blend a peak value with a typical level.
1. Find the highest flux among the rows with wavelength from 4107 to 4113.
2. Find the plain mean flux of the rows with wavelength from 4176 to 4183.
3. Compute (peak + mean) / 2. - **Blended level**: 7.6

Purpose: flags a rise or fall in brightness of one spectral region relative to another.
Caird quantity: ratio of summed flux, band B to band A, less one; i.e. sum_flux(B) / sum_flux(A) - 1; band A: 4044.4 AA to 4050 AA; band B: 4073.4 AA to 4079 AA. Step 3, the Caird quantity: -0.12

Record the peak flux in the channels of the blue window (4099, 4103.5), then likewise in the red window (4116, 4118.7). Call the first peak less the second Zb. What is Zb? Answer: -3.5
